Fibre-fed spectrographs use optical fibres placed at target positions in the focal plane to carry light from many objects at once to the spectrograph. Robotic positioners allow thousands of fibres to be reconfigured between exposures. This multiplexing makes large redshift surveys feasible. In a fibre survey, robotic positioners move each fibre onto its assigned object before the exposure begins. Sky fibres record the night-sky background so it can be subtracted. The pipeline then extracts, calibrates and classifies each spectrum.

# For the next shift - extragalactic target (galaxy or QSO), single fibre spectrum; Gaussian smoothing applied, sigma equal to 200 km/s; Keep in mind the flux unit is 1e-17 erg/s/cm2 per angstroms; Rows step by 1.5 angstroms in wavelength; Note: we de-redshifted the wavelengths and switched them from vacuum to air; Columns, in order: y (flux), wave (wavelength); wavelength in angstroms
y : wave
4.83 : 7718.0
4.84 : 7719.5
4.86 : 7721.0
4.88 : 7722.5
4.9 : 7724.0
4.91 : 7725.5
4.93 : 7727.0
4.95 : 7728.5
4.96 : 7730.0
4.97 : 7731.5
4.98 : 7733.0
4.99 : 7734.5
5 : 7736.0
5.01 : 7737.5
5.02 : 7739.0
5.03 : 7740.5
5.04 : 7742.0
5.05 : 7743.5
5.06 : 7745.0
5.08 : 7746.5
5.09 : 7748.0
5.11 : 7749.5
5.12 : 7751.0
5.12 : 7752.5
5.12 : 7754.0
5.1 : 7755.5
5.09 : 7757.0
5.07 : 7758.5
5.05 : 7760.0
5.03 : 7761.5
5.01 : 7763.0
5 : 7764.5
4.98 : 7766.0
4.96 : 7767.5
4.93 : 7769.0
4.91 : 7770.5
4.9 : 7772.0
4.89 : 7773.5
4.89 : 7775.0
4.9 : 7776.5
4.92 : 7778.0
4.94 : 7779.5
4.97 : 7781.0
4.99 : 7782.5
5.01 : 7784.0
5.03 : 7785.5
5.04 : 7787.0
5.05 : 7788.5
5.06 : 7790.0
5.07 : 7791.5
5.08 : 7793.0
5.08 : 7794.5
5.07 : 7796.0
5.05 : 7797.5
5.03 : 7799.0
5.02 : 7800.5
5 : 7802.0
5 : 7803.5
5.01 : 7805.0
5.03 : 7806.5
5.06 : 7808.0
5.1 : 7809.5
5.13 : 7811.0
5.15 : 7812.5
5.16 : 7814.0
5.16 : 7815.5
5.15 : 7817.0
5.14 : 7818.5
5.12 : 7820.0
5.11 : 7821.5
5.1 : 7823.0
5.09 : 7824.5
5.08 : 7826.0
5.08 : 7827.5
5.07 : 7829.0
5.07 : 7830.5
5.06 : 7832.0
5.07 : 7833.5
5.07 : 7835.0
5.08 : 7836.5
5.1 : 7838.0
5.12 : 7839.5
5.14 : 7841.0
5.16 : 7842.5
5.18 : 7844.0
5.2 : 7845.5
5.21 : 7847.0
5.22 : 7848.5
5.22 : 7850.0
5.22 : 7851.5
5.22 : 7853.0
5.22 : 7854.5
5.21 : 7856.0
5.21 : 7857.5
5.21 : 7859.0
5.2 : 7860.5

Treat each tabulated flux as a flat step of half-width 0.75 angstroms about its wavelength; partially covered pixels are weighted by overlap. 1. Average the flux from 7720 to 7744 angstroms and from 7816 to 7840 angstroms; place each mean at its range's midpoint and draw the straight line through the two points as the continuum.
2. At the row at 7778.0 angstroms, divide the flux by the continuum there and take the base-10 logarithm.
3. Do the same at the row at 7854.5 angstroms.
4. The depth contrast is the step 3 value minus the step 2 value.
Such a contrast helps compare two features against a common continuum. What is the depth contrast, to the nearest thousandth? 0.017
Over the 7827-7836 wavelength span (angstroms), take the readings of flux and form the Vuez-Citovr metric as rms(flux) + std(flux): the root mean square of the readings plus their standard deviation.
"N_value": 5.08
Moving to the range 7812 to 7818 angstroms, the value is 5.16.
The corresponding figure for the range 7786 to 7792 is 5.07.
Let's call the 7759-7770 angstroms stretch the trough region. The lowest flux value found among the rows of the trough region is 4.93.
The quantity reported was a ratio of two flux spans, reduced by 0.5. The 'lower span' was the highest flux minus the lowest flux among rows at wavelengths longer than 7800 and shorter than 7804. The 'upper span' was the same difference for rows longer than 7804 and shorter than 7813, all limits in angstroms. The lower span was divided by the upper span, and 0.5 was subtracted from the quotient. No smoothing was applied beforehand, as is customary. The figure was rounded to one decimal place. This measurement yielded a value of -0.4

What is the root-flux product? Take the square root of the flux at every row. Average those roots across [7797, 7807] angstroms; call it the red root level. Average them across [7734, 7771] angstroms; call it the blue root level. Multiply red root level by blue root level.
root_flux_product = 5.029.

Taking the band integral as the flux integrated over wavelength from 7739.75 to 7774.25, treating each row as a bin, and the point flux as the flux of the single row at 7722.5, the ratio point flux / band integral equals 0.0281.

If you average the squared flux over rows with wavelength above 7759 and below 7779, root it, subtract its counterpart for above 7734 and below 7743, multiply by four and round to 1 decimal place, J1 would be -0.3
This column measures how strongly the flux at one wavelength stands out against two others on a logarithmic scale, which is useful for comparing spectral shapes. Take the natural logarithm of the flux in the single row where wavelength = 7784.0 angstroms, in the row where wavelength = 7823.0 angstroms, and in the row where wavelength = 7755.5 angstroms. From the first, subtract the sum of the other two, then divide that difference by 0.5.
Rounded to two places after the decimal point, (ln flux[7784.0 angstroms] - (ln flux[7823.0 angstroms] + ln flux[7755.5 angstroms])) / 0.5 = -3.29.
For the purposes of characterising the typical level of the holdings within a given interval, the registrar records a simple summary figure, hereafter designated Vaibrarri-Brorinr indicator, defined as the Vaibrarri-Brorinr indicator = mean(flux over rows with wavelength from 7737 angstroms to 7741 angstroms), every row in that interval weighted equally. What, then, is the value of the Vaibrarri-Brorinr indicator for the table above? 5.02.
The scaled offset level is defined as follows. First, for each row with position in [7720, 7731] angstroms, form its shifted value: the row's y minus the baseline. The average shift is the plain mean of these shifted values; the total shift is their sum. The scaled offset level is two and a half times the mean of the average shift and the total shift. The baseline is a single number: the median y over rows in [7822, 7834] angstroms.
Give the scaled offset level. -1.6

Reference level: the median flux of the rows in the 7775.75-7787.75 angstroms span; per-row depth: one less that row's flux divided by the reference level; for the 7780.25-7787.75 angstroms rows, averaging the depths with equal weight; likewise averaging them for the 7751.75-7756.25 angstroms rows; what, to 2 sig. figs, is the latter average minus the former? -0.021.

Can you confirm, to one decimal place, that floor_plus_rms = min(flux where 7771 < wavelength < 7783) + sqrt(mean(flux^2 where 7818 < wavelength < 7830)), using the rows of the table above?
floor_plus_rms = 10.0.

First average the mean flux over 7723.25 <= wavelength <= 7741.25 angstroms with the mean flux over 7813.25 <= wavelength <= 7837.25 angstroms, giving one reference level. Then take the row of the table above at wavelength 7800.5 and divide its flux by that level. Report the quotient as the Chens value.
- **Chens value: 1.00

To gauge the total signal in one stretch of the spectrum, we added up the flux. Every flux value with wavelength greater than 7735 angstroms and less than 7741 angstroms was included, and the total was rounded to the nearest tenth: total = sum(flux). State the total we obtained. 20.1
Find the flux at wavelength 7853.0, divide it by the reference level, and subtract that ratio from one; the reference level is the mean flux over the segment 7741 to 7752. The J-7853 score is -0.028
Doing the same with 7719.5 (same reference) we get 0.047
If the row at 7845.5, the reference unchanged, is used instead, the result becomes -0.024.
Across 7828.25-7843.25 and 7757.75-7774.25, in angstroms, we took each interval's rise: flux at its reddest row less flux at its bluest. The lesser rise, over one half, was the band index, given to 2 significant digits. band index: -0.36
